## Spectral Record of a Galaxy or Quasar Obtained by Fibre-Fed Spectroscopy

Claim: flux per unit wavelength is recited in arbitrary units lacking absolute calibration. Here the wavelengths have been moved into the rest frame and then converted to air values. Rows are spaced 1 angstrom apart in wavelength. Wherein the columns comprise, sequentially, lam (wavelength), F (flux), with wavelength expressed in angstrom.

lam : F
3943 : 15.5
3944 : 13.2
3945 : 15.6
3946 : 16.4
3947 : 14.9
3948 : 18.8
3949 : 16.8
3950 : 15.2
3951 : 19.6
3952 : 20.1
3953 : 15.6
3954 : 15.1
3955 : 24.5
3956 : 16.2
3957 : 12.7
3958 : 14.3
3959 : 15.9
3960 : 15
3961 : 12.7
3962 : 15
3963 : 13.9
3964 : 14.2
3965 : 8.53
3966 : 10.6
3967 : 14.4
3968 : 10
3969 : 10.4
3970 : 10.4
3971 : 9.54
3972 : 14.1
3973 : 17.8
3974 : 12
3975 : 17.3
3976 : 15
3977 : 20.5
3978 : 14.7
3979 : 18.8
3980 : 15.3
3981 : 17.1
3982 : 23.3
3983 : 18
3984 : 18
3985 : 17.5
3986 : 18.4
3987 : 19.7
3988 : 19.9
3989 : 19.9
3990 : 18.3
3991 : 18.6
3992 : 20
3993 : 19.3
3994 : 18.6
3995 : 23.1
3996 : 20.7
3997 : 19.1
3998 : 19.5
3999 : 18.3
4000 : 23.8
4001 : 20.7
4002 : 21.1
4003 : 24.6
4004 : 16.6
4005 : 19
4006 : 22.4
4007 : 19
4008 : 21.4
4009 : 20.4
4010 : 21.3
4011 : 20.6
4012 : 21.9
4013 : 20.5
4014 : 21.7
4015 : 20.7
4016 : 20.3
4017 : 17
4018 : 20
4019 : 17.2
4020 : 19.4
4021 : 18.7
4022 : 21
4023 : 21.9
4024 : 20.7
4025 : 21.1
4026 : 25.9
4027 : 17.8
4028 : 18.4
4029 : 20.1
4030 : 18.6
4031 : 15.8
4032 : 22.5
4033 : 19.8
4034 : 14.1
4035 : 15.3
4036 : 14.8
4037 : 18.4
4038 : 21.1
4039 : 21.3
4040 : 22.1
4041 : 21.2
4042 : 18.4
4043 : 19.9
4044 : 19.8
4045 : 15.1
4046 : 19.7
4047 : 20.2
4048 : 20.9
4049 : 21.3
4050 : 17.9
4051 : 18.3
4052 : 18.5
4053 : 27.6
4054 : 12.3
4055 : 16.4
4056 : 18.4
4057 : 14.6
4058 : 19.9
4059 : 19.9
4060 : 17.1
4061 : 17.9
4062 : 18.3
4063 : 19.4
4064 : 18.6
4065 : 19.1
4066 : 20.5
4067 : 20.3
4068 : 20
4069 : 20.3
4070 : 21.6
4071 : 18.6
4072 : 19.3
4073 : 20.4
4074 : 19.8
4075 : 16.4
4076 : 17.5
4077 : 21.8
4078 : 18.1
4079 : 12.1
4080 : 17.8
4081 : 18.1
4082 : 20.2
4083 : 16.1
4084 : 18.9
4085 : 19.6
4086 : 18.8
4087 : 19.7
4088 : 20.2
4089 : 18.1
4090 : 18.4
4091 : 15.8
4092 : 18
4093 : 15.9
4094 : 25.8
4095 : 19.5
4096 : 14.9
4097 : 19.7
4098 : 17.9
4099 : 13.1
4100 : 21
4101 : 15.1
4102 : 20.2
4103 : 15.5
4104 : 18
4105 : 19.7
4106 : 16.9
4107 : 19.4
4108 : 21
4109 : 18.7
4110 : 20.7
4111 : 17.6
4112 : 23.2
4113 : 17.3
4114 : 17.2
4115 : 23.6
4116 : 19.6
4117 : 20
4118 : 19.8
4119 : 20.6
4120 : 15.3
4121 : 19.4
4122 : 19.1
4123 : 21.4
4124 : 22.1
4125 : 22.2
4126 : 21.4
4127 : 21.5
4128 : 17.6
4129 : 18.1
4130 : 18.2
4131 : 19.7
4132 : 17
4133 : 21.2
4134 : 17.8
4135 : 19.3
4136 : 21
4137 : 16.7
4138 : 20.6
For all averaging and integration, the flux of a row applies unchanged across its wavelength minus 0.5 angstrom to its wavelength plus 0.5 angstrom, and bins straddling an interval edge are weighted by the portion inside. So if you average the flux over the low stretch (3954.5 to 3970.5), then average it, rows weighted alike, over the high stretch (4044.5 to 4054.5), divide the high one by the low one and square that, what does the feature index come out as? 2.0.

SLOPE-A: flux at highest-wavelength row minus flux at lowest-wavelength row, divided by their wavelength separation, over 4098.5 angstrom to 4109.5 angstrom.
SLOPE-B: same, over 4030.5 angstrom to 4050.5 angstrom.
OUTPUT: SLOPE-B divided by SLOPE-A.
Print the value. 0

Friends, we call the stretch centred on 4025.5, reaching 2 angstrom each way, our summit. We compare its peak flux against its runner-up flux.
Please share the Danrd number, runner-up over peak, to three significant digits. 0.815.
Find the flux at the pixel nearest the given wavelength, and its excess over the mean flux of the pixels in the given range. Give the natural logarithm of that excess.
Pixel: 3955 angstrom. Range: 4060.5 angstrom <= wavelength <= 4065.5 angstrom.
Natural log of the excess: 1.8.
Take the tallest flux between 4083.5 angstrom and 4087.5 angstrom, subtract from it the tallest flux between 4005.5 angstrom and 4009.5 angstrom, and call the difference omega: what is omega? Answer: -2.7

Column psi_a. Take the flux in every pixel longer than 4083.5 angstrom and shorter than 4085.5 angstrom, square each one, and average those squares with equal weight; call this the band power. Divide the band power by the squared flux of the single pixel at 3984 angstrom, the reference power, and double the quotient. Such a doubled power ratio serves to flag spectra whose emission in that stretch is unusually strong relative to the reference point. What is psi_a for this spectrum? 2.29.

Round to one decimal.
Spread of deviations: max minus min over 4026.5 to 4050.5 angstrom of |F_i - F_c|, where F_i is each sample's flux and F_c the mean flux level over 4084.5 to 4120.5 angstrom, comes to 4.5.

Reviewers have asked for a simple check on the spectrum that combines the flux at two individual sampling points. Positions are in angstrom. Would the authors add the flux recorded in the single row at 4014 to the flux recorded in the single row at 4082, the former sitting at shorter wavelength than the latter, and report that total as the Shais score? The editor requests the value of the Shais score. 42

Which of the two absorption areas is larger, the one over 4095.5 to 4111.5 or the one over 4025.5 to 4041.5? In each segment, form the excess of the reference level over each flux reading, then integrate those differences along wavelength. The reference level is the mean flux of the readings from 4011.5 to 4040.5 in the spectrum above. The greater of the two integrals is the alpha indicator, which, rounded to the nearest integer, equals 24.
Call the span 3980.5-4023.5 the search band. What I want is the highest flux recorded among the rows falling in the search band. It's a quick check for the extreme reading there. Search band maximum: 24.6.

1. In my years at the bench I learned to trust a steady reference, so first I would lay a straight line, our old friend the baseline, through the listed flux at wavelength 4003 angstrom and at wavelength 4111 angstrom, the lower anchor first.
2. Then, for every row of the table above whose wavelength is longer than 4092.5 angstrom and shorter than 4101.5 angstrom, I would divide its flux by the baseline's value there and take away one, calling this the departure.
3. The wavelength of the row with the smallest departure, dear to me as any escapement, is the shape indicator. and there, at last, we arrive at 4099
